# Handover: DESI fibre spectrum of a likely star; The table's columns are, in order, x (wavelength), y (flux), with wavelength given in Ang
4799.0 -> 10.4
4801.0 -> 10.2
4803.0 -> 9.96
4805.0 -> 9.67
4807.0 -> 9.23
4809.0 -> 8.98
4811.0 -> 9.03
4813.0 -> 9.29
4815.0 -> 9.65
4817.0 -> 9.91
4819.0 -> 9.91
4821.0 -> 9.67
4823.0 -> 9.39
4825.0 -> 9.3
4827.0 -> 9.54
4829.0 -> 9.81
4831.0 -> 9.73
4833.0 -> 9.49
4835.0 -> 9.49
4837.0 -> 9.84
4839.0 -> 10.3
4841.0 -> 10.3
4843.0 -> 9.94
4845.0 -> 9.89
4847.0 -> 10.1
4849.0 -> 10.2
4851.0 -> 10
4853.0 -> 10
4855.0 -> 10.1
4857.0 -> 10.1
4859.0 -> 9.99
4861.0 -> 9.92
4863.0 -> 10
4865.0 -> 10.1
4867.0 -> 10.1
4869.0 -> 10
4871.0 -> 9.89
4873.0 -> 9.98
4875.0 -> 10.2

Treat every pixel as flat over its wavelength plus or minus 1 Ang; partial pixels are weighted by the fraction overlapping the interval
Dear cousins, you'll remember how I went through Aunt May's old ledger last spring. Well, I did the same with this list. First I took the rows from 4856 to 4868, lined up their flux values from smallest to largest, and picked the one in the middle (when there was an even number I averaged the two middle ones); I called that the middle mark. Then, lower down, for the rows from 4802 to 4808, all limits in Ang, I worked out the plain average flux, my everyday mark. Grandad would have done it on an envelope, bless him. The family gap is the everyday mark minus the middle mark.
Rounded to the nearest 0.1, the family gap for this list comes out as -0.4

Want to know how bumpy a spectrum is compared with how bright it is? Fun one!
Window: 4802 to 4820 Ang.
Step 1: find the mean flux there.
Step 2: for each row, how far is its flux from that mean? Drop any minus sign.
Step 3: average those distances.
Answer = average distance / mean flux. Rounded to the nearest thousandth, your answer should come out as 0.036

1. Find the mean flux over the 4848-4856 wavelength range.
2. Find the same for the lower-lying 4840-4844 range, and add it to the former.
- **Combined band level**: 20.2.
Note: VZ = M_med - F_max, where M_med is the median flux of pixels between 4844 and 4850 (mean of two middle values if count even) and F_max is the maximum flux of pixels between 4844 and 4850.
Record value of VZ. -0.10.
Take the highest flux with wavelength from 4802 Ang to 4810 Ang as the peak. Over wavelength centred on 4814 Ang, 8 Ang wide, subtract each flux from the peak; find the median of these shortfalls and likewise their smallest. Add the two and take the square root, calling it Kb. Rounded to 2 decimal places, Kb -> 0.73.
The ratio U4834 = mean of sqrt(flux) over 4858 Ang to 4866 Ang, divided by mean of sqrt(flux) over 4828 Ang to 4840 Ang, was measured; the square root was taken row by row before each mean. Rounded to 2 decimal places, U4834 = 1.01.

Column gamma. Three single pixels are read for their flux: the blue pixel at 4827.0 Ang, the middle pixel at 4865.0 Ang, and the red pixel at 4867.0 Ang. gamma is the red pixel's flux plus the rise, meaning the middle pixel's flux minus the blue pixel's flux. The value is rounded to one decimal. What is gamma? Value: 10.7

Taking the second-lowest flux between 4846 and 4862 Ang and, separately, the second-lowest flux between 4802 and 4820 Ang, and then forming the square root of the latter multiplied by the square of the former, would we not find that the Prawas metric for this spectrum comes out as 30.0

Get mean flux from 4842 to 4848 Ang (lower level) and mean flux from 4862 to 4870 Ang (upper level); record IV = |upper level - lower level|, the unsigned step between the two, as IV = 0.07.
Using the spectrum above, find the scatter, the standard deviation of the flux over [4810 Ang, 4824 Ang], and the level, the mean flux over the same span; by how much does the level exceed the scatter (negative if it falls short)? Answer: 9.2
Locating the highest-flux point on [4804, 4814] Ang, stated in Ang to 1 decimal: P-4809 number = 4805.0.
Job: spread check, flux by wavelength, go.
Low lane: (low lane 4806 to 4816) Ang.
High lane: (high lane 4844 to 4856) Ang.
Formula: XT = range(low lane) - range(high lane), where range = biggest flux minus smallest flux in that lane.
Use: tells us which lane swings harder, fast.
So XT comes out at 0.36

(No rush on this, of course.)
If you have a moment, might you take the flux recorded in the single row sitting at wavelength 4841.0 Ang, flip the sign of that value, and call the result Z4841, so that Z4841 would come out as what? -10.3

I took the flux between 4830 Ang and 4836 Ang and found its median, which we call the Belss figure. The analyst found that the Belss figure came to 9.5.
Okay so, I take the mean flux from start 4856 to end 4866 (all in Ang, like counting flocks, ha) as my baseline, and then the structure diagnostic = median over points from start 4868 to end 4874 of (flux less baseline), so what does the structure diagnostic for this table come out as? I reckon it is -0.04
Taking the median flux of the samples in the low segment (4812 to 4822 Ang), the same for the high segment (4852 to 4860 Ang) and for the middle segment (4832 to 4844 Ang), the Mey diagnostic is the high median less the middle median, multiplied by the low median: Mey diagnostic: 1.5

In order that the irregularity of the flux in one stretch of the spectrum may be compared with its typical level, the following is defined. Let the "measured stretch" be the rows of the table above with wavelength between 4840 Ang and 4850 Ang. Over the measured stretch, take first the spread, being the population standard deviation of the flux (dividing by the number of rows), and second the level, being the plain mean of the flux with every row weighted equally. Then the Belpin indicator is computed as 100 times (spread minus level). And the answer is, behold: -993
